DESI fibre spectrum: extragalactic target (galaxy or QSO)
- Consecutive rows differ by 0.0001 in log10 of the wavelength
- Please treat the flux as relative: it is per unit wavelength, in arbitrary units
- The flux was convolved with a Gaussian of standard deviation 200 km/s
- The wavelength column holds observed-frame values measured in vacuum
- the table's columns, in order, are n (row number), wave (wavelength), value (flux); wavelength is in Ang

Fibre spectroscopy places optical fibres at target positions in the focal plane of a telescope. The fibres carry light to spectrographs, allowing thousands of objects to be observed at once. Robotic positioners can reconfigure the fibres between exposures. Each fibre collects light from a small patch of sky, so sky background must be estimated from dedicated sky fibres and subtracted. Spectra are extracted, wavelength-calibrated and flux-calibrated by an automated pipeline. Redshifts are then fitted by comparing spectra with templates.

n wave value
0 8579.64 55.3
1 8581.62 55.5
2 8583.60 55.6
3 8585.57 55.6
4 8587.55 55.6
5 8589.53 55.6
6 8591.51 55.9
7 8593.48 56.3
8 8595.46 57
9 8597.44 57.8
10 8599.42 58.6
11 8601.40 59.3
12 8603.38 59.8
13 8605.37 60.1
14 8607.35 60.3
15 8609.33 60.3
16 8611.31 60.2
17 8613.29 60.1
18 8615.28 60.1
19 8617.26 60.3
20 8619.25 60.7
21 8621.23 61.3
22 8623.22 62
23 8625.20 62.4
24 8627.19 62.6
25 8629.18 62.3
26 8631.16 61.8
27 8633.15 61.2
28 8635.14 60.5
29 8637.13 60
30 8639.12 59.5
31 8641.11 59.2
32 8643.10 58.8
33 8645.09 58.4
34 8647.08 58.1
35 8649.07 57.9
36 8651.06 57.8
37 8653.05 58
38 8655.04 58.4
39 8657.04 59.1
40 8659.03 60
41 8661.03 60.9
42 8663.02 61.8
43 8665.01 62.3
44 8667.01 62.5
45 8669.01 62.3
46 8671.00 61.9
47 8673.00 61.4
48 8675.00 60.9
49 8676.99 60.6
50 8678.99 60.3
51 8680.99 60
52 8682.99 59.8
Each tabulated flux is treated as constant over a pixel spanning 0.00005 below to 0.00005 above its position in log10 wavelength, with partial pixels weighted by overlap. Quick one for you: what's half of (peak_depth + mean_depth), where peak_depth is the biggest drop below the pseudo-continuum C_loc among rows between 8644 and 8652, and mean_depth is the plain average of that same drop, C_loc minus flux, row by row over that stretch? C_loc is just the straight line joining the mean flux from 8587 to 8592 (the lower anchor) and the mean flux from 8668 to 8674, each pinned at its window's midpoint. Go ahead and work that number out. 2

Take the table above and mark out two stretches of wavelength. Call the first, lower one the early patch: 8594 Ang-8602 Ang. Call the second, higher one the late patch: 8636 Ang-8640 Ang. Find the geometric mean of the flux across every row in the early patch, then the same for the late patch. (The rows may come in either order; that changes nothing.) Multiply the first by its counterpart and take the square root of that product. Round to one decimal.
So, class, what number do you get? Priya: 59.0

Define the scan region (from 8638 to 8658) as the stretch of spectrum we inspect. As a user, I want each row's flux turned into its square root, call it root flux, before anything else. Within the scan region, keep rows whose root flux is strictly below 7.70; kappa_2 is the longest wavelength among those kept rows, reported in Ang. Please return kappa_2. 8657.04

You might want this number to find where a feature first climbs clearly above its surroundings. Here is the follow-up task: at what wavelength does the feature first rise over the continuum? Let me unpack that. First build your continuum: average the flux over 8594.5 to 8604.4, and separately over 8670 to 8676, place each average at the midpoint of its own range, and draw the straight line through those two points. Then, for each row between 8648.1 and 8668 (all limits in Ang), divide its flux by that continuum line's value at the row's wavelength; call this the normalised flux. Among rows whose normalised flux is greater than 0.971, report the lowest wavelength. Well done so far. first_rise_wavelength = 8657.04 Ang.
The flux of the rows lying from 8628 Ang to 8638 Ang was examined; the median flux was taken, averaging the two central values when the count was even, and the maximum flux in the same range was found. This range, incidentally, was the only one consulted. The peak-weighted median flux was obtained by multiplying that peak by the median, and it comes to 3813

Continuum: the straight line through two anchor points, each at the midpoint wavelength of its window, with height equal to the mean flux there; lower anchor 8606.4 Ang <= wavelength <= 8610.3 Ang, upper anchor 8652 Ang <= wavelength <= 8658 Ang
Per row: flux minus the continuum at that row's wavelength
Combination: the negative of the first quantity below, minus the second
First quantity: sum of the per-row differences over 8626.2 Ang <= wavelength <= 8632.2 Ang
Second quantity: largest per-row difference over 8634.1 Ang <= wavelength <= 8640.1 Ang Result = -9.4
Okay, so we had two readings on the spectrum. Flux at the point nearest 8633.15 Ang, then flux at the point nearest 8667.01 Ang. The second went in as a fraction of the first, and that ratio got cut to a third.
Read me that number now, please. 0.340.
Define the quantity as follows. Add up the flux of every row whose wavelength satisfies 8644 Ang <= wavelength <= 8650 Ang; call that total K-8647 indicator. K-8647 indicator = 174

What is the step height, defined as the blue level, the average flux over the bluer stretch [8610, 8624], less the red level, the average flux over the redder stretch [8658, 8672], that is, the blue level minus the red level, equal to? -1.0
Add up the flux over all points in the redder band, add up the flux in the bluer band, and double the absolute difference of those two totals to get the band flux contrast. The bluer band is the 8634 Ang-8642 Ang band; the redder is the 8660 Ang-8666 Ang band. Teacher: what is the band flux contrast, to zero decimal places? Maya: 108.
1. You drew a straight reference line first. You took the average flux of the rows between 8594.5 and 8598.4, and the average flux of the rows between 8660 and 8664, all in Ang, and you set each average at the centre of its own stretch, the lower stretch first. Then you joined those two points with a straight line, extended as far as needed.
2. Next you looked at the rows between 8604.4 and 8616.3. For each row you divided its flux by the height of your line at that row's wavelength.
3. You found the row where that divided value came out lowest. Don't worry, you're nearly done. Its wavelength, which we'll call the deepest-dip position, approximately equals 8615.28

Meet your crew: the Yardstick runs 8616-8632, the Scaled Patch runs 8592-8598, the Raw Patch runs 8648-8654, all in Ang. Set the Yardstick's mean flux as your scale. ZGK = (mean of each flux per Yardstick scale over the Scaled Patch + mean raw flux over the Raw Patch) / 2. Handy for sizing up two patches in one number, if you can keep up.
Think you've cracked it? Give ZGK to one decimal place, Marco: 29.4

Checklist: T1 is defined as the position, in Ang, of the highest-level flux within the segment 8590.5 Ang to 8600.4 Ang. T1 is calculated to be 8599.42 Ang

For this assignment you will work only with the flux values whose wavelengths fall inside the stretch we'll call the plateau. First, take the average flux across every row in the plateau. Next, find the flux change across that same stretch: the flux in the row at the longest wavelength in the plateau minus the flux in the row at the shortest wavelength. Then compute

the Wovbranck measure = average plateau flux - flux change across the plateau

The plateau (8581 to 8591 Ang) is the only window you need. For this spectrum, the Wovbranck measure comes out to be 55.5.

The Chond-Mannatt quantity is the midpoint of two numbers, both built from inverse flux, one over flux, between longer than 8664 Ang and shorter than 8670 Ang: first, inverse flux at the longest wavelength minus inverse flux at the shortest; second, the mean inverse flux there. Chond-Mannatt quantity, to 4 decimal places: 0.0080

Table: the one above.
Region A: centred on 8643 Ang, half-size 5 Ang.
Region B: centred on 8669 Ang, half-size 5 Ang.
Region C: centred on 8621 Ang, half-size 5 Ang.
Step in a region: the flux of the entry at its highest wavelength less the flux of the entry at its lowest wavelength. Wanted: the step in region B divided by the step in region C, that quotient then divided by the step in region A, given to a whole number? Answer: 0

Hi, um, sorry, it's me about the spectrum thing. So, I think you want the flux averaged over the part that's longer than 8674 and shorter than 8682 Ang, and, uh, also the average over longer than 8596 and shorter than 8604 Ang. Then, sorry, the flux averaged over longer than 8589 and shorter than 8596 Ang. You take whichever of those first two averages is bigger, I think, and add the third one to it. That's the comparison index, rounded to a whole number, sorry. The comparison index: 117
